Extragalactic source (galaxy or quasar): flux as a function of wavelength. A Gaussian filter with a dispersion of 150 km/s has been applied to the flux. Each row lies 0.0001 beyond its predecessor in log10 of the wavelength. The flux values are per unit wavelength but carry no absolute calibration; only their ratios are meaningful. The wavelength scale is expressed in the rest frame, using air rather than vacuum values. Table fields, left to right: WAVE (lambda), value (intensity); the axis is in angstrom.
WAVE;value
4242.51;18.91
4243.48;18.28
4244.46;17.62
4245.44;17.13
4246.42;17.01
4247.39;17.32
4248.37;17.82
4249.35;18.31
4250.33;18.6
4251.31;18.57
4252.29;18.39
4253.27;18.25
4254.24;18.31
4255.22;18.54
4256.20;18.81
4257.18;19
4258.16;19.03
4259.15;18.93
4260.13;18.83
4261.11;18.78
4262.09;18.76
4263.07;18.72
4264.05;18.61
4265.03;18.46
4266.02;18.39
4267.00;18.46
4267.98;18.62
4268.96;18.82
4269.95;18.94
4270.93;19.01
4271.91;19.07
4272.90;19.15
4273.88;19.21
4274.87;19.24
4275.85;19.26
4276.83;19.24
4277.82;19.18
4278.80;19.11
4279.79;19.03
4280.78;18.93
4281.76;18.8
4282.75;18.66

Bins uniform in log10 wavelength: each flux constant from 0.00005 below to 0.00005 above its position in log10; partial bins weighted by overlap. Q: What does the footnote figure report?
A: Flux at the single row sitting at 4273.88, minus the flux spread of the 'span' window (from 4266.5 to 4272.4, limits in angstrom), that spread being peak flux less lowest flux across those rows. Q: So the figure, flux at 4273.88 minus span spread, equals 18.6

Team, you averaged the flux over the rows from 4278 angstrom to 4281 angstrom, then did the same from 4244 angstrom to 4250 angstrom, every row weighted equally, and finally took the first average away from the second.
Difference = -1.5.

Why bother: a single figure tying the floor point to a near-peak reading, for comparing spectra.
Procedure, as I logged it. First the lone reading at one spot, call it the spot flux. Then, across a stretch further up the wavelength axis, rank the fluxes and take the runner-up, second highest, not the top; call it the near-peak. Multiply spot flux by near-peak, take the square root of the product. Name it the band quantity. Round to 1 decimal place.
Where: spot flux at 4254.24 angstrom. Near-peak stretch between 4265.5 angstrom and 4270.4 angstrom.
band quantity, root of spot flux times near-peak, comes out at 18.6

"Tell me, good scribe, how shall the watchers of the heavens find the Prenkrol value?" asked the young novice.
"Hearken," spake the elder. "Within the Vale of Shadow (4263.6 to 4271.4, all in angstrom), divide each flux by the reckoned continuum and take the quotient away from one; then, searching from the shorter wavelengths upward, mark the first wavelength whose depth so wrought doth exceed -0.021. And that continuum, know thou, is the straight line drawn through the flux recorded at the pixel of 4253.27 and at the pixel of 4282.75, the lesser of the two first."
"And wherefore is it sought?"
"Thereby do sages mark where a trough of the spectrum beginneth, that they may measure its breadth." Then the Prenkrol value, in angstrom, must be 4264.05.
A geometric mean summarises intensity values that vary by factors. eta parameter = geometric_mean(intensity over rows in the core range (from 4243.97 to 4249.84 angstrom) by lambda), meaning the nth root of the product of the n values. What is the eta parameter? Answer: 17.5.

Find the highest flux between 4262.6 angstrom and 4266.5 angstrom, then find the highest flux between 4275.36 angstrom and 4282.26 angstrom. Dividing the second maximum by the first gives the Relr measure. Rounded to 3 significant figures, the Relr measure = 1.03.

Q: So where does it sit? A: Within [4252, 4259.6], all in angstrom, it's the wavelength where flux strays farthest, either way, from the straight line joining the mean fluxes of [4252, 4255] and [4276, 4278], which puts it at 4257.18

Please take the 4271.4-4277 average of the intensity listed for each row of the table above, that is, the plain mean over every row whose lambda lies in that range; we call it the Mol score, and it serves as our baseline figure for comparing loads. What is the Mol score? 19.2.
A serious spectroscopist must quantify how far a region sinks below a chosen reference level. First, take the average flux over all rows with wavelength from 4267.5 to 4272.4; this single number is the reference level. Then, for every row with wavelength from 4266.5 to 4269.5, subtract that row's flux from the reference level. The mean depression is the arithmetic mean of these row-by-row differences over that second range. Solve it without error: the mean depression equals 0.3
